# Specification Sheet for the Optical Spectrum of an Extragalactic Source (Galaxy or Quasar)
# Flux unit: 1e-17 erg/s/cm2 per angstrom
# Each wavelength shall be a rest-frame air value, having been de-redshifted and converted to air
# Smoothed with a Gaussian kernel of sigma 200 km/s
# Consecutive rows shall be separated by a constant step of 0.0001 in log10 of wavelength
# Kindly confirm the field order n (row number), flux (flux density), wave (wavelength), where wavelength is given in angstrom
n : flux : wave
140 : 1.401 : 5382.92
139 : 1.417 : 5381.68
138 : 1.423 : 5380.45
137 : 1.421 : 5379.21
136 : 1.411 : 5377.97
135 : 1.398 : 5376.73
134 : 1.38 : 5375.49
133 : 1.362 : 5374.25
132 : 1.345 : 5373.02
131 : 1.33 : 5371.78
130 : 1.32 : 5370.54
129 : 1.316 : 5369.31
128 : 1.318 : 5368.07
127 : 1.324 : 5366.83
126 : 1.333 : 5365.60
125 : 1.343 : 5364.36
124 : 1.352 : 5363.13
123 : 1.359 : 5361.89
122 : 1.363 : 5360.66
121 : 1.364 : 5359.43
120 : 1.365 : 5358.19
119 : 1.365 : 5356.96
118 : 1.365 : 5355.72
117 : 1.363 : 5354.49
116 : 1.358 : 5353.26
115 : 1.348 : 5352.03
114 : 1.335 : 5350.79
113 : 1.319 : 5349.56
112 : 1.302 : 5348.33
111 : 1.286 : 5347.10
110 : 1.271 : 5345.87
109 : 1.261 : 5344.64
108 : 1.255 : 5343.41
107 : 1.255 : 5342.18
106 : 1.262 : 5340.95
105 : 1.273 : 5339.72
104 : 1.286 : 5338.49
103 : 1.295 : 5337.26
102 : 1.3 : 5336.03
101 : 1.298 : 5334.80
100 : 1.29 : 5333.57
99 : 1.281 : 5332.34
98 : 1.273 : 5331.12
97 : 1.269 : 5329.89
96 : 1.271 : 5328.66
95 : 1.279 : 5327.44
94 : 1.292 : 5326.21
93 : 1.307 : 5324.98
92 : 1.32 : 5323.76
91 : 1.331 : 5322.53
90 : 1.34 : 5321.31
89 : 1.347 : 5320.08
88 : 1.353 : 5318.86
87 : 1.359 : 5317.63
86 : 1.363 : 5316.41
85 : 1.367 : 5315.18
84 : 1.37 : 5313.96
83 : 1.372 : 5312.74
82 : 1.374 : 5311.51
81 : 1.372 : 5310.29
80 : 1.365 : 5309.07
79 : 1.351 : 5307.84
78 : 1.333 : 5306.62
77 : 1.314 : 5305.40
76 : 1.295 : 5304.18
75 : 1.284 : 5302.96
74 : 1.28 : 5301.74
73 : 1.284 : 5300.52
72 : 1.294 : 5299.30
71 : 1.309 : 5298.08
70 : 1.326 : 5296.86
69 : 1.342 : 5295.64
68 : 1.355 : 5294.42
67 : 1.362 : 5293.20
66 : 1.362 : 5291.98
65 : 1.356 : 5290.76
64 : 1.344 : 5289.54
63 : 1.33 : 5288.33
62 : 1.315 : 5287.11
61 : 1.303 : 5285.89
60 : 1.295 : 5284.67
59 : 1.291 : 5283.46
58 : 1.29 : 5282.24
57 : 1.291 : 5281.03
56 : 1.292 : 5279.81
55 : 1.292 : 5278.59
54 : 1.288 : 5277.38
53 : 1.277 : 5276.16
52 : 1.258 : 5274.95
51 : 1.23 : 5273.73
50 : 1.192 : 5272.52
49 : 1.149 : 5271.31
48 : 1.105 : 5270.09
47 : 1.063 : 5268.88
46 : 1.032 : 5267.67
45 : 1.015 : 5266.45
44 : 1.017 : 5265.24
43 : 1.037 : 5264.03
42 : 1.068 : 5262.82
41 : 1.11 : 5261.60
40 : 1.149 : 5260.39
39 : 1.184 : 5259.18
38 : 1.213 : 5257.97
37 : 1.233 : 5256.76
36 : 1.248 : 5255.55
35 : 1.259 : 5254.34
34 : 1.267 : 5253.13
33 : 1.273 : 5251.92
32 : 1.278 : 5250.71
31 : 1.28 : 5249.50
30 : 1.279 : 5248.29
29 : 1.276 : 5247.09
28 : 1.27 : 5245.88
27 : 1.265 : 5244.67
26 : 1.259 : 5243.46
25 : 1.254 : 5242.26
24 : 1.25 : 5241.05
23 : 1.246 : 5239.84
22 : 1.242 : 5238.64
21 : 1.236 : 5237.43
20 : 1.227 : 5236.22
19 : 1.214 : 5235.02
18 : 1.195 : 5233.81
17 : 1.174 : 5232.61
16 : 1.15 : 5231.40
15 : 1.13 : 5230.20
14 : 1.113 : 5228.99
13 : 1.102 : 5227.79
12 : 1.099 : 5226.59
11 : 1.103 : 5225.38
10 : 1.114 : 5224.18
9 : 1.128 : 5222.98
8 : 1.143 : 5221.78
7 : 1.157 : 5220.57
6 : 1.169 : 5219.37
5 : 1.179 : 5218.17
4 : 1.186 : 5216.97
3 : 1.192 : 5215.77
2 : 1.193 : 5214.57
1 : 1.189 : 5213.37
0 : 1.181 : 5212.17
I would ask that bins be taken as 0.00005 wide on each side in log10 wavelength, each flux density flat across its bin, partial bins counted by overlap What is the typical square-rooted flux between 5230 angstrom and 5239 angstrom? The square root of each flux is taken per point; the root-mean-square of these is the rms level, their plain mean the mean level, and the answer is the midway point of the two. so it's 1.09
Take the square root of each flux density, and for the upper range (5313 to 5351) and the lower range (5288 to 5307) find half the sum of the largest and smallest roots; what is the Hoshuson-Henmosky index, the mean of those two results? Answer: 1.15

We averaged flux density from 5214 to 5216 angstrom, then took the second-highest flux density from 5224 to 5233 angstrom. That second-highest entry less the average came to -0.04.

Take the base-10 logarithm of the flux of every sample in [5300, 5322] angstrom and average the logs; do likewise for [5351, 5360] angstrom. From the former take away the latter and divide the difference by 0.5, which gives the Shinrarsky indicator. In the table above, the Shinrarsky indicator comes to -0.01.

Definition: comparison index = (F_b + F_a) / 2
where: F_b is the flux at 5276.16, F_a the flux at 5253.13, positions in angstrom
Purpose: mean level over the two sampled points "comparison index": 1.27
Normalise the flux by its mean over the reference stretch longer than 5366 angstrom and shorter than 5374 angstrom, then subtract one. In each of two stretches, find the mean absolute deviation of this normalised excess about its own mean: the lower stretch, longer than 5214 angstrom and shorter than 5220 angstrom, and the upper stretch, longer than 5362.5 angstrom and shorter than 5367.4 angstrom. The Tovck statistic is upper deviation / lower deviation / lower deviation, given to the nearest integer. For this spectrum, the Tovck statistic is 205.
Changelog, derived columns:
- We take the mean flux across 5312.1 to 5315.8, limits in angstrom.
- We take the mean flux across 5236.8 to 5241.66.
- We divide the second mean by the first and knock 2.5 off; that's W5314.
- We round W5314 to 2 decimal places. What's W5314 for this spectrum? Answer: -1.59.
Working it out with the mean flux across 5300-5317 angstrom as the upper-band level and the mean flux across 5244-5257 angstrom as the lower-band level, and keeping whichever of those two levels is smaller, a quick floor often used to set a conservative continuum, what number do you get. 1.27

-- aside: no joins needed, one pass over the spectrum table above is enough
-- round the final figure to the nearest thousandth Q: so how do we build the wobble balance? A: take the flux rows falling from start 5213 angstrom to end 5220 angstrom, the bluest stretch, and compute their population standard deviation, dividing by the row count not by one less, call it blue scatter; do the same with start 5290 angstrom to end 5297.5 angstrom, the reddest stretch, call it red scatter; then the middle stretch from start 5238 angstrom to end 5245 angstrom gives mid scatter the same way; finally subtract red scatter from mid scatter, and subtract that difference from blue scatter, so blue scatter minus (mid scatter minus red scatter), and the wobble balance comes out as 0.013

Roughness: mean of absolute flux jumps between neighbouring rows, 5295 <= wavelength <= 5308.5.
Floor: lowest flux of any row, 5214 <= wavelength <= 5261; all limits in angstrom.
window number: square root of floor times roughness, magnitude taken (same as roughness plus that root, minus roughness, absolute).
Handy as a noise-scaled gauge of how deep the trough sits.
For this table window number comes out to 0.121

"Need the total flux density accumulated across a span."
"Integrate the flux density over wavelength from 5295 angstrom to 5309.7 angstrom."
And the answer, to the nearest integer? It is 19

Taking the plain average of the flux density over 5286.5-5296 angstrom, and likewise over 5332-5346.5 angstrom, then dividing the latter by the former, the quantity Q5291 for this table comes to 0.95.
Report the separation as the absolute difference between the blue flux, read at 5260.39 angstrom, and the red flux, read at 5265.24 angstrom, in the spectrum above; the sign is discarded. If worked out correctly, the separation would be 0.132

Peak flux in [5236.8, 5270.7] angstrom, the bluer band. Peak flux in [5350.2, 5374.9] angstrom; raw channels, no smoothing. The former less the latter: -0.085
